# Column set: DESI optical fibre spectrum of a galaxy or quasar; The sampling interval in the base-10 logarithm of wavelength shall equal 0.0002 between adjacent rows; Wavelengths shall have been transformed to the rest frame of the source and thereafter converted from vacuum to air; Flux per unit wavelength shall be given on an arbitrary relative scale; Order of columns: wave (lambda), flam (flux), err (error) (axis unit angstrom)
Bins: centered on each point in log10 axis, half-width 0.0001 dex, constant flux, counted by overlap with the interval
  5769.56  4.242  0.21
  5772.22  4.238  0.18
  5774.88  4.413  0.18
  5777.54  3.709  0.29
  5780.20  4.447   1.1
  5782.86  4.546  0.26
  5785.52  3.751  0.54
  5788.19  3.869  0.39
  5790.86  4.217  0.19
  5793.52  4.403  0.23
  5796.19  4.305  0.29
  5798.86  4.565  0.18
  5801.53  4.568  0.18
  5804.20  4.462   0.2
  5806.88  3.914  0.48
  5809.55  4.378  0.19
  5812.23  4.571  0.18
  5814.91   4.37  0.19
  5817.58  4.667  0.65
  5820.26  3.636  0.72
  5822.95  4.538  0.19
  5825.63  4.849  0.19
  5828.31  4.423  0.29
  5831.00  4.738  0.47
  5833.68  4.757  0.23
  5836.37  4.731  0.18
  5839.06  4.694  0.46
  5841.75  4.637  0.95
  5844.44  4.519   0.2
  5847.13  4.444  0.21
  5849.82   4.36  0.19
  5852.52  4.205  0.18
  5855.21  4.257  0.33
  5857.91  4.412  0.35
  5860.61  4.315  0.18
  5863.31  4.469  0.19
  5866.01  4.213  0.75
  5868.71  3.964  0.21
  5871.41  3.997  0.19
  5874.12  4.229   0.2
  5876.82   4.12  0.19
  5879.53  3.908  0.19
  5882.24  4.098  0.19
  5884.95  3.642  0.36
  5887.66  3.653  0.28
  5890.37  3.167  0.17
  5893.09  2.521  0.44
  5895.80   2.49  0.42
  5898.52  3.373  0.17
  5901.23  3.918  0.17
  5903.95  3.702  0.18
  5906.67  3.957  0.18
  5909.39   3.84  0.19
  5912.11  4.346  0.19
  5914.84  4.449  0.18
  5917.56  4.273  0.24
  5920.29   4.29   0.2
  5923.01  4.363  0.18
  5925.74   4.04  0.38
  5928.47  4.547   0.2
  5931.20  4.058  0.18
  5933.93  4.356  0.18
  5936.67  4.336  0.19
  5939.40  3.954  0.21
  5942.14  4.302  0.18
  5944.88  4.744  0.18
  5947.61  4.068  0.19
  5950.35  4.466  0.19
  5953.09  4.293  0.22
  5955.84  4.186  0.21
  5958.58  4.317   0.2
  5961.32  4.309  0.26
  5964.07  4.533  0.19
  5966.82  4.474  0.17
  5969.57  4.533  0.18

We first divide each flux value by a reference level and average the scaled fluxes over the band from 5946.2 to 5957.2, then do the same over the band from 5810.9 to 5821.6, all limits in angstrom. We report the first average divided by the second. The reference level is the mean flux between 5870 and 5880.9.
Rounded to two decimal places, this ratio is 0.99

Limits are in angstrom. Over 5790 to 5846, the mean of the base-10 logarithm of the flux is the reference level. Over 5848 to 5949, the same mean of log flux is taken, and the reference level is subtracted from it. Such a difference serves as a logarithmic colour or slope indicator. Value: -0.049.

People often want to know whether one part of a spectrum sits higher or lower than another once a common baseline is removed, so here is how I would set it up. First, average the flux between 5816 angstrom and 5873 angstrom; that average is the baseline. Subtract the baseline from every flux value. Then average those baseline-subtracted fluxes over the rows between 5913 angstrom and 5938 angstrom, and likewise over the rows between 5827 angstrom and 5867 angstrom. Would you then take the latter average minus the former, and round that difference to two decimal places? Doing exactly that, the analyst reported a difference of 0.18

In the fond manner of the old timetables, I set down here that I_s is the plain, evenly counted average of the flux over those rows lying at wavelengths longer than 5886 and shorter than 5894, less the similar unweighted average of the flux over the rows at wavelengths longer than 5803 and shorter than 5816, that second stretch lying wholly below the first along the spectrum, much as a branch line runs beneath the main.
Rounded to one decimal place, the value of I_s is -1.2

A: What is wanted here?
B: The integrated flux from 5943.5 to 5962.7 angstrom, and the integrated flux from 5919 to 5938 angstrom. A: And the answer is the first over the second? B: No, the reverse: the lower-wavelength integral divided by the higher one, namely 0.98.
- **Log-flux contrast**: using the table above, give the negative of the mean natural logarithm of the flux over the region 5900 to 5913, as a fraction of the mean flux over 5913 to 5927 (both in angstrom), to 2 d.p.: -0.32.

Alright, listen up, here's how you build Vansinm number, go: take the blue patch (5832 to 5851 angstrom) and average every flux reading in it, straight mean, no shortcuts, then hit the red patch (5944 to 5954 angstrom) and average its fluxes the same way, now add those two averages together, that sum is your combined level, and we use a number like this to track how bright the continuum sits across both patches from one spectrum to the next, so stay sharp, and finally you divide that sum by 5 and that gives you 1.80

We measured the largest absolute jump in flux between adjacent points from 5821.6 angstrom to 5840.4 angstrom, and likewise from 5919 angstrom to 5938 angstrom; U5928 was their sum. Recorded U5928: 0.93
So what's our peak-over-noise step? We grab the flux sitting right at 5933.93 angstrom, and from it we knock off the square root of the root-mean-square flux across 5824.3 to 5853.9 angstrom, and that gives 2.2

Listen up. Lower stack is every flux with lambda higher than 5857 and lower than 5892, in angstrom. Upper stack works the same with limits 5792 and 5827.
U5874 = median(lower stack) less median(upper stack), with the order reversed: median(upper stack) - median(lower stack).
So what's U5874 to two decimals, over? 0.36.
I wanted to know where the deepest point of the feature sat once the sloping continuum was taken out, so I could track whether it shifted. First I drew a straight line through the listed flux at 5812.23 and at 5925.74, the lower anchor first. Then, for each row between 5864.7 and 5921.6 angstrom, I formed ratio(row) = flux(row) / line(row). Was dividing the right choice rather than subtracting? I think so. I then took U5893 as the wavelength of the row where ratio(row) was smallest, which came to 5895.80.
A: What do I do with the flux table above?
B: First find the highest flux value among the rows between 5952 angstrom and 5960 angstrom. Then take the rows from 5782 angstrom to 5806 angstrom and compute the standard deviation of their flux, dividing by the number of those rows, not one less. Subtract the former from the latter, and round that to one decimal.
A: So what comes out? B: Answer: -4.0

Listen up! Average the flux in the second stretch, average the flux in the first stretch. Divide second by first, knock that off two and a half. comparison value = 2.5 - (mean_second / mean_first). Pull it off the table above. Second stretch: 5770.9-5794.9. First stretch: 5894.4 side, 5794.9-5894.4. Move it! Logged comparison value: 1.52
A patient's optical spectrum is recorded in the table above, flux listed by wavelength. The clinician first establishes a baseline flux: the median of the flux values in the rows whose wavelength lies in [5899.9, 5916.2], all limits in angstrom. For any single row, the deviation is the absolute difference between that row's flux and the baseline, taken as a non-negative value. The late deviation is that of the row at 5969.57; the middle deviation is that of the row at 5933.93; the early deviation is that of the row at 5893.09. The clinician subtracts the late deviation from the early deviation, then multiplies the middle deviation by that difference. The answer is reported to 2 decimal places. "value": 0.34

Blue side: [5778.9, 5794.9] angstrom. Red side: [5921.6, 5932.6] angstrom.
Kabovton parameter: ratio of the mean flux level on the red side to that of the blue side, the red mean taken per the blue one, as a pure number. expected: 1.01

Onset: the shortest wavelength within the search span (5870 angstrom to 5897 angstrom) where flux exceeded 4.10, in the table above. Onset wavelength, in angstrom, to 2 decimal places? 5874.12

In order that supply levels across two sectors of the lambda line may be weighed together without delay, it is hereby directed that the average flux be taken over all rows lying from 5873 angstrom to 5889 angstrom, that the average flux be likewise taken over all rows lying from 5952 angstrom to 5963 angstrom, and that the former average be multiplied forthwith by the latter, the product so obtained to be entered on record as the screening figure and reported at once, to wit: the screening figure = 16.9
